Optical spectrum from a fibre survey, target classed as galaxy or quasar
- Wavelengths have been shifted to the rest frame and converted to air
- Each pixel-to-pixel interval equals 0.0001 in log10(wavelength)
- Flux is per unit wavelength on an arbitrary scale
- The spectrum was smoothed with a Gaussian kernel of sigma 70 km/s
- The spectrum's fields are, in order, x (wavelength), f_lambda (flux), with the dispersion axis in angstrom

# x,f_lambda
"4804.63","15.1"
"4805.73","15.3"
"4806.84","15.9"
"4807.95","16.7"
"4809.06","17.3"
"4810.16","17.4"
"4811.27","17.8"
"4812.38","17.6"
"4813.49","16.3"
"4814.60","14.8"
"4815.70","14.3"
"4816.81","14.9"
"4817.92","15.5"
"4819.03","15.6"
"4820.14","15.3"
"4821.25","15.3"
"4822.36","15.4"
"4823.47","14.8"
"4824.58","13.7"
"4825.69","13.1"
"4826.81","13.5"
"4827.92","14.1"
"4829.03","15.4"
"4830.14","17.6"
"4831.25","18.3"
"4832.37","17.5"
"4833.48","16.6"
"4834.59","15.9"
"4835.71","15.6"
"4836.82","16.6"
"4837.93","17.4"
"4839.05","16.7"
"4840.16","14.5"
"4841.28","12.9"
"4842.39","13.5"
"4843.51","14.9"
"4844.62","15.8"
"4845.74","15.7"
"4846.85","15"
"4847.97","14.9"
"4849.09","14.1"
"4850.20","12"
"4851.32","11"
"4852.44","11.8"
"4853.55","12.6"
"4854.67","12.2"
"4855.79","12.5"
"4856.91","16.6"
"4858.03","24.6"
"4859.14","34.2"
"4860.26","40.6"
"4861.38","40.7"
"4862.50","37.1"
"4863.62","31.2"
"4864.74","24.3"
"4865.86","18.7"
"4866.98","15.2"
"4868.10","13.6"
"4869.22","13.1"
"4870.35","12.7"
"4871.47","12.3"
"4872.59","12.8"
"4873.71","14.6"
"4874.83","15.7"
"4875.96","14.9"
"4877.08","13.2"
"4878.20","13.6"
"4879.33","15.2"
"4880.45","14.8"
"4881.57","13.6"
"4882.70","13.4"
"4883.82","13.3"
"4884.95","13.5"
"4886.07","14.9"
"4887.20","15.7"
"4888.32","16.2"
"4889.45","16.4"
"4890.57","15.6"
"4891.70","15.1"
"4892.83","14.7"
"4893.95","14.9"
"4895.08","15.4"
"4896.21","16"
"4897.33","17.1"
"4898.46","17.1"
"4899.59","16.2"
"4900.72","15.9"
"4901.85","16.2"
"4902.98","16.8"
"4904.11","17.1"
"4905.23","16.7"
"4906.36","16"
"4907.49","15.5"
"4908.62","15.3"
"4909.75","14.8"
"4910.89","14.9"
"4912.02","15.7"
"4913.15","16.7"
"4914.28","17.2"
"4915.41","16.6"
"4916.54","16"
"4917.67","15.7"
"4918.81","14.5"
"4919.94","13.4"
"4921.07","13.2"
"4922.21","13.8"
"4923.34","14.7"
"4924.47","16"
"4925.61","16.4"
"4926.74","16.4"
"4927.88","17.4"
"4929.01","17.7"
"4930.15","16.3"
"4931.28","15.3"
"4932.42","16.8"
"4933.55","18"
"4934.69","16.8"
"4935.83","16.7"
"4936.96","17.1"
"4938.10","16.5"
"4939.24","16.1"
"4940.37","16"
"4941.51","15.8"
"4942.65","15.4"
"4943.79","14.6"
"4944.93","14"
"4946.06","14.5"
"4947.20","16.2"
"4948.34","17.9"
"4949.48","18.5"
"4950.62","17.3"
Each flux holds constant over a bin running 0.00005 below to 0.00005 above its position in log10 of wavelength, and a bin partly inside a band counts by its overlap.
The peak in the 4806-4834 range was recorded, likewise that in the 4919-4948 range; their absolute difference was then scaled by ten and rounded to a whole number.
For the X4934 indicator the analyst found 3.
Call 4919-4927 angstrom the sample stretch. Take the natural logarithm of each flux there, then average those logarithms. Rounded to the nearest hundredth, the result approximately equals 2.69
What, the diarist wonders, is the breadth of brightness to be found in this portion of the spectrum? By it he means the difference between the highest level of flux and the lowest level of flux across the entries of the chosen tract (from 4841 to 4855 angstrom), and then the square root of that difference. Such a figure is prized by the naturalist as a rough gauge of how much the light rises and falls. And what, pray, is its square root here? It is 2.19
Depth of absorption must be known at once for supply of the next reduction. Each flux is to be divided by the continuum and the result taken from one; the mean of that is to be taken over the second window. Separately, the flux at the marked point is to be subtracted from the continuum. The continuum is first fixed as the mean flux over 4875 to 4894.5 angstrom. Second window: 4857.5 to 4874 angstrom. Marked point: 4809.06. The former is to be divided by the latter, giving 0.22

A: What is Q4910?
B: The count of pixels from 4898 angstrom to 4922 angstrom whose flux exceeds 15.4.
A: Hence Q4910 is 15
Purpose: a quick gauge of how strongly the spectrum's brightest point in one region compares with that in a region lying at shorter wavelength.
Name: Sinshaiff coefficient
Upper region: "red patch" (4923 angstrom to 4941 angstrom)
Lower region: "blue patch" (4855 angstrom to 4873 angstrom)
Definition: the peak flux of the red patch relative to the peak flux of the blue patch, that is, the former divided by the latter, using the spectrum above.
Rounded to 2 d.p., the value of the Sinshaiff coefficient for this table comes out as 0.44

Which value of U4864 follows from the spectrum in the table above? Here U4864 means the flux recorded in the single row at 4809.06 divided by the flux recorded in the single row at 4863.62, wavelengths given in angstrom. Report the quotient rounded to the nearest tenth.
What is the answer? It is 0.6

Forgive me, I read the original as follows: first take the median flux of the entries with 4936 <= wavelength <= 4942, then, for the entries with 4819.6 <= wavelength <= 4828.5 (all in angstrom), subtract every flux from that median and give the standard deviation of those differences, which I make 0.9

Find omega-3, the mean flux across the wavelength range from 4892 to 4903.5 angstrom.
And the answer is 16.0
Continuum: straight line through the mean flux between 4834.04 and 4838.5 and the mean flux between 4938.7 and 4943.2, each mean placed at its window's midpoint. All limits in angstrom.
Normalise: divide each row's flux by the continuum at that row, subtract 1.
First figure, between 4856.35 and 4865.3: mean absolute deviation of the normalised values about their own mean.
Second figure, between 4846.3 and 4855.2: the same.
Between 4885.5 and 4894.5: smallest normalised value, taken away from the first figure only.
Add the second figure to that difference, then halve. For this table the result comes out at 0.3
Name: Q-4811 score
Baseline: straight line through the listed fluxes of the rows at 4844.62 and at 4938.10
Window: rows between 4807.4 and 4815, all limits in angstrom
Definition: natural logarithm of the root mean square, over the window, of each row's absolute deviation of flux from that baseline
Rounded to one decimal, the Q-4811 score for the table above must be 0.5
